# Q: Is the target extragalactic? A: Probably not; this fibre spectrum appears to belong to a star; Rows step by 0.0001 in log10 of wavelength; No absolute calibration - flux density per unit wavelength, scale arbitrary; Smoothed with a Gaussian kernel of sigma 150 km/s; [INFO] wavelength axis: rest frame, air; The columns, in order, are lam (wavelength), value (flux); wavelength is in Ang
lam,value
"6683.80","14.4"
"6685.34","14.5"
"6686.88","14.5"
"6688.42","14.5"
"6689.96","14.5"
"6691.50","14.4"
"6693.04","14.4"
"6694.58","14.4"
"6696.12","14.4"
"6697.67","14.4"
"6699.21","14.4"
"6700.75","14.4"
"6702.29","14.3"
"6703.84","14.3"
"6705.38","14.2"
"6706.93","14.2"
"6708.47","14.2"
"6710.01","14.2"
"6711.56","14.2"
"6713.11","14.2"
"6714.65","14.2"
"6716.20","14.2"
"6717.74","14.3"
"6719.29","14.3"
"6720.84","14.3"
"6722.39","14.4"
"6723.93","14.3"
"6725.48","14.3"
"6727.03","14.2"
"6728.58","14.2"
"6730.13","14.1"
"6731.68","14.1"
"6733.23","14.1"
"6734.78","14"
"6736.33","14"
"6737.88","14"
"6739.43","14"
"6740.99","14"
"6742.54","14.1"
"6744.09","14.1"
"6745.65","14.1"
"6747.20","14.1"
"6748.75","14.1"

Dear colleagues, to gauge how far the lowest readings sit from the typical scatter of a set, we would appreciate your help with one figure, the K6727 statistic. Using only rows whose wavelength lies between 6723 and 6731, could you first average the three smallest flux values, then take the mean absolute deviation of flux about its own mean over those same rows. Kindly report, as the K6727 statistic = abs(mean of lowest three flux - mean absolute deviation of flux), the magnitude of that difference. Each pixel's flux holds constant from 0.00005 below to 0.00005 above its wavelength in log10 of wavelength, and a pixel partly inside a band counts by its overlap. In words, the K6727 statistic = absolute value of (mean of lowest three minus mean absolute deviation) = 14.1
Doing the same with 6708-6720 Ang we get 14.2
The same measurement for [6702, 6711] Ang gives 14.2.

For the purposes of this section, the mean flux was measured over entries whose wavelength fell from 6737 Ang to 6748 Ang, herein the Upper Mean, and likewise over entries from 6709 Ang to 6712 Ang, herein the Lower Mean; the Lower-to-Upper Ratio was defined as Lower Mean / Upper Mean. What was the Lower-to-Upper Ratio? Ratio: 1.01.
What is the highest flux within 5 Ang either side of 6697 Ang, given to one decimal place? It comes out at 14.4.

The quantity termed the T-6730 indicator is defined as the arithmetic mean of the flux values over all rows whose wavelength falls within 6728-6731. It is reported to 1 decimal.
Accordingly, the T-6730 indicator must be 14.1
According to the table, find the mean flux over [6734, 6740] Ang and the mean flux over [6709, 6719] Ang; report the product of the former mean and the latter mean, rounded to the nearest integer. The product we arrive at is 199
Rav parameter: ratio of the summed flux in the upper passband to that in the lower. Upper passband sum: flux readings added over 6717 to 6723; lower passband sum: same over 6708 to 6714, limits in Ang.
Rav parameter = 1.009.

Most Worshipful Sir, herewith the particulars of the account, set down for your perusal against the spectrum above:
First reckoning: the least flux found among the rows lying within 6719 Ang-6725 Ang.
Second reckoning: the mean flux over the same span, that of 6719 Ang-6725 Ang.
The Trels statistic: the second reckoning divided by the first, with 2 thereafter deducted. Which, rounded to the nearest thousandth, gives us -0.998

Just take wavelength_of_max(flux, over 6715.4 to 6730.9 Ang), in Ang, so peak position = 6722.39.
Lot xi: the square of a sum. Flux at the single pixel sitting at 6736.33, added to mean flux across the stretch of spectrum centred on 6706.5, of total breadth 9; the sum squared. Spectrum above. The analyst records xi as 797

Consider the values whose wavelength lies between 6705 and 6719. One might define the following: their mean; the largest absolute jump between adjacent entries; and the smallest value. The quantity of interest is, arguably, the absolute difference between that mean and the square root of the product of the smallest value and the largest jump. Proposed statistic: 13.0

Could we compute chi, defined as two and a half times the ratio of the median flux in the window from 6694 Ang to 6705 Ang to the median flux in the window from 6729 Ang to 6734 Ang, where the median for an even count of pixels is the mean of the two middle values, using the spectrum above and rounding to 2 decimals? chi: 2.55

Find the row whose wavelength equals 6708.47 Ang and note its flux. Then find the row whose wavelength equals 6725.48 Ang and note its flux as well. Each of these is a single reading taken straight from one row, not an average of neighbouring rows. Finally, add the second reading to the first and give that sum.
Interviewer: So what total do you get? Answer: 28.5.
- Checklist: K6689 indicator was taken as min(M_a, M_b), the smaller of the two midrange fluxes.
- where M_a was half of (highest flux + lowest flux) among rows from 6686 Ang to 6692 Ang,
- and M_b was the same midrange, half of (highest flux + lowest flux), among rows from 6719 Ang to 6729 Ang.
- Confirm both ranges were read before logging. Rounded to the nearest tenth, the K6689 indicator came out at 14.3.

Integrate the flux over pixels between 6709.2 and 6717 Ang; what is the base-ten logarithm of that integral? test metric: 2.04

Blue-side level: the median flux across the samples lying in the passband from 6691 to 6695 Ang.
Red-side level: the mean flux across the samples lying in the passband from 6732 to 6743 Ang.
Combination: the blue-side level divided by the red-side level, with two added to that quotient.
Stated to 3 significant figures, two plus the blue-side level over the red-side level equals 3.03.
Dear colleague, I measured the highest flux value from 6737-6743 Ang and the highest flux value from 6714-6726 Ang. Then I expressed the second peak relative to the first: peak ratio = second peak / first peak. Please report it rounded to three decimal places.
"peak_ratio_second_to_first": 1.021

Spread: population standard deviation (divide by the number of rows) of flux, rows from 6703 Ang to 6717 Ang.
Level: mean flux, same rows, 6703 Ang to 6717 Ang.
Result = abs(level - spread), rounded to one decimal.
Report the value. 14.2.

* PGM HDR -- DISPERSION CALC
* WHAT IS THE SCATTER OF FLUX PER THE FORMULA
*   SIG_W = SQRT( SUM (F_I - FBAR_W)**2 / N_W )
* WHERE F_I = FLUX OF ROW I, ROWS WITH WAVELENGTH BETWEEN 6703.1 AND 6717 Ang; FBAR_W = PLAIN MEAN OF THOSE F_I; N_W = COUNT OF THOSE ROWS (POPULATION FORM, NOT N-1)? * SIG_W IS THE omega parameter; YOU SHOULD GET 0.031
